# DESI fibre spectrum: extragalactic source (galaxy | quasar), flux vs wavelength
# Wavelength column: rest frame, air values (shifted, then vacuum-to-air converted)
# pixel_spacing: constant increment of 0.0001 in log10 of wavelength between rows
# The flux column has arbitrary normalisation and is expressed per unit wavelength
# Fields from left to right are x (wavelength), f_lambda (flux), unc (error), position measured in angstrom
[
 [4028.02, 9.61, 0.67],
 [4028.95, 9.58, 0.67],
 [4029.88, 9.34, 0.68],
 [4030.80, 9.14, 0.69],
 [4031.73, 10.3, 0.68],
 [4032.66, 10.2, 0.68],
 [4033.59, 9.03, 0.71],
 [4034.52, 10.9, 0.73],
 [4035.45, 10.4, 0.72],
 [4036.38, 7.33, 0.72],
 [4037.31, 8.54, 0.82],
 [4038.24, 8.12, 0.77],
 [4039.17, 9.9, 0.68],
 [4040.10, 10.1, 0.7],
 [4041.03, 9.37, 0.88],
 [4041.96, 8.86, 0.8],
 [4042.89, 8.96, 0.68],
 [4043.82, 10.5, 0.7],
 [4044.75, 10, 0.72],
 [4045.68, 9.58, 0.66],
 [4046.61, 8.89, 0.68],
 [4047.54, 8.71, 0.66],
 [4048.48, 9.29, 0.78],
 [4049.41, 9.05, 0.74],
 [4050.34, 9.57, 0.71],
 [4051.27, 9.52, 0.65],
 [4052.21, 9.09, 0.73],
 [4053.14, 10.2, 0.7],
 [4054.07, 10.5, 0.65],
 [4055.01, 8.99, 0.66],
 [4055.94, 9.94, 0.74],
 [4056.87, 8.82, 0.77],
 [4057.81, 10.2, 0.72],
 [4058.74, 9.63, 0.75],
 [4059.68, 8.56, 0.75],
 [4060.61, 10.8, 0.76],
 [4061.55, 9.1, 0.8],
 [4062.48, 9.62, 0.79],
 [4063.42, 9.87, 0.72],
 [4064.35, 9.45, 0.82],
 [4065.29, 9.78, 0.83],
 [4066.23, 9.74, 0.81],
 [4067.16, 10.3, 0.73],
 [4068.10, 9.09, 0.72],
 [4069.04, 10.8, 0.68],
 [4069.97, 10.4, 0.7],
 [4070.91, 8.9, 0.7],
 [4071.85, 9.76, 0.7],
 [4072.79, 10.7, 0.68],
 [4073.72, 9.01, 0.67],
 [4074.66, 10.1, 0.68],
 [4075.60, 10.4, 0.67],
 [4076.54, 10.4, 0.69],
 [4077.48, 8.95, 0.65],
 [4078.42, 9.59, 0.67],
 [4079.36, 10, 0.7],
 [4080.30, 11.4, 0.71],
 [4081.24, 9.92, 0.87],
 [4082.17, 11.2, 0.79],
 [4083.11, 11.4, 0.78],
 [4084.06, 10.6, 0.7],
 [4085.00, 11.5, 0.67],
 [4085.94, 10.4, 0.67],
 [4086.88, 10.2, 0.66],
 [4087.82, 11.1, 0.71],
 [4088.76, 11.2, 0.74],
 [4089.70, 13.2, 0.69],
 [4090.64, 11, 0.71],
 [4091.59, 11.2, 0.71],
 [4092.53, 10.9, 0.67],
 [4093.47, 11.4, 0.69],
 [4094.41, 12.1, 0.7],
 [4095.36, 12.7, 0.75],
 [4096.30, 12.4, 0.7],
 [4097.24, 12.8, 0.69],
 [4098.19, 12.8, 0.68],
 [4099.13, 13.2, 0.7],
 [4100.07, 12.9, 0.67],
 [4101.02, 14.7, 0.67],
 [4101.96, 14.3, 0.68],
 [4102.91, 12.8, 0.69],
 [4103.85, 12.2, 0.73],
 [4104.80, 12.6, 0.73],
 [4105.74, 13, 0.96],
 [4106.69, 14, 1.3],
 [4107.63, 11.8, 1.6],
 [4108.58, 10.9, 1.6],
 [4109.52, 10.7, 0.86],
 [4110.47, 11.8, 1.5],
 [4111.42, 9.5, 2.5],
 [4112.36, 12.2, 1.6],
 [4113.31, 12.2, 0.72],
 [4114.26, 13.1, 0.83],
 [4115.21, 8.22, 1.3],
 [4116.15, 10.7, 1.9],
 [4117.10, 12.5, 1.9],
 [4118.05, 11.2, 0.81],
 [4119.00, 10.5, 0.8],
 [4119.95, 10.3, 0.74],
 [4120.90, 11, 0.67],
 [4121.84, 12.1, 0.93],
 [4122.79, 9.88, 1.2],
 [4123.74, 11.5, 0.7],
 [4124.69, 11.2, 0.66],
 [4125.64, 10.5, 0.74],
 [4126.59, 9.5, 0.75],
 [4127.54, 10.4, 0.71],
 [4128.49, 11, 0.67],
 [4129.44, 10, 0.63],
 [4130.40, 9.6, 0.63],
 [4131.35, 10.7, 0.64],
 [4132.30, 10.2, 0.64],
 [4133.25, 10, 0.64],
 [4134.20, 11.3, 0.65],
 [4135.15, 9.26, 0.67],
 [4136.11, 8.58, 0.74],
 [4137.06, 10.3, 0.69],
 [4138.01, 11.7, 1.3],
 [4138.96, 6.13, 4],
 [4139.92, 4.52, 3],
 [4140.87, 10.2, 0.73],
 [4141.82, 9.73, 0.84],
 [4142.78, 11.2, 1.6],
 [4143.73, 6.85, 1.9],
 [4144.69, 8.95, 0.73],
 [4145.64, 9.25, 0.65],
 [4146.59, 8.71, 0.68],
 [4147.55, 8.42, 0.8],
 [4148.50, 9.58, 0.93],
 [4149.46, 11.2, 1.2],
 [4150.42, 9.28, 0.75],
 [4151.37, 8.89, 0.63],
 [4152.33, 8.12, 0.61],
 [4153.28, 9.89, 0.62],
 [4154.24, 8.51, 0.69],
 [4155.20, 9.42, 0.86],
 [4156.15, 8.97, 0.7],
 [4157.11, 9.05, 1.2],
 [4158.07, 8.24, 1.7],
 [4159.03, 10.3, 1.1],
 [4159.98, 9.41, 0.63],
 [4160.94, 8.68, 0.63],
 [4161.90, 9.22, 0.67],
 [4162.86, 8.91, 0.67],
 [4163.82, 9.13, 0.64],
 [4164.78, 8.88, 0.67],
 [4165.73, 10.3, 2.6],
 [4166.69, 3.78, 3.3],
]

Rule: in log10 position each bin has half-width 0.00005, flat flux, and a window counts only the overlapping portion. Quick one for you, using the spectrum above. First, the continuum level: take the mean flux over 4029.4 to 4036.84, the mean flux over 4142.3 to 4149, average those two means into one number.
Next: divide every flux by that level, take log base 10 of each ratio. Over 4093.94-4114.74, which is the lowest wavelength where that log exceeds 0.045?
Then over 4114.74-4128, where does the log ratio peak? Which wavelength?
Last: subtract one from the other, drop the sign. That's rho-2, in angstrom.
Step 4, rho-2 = 22.7 angstrom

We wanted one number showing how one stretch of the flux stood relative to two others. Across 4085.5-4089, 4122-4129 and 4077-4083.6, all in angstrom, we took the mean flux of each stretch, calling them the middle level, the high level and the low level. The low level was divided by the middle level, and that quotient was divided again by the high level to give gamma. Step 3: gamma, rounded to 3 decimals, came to 0.091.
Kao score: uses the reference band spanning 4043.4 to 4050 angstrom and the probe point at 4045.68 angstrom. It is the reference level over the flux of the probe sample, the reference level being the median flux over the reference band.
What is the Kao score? 0.970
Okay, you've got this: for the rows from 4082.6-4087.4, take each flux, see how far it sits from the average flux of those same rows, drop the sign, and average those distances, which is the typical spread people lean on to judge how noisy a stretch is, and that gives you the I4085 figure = 0.50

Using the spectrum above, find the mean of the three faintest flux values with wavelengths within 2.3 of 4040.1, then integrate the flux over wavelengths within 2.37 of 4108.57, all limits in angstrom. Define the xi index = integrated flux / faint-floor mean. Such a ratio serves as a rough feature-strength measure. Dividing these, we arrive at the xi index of 6.4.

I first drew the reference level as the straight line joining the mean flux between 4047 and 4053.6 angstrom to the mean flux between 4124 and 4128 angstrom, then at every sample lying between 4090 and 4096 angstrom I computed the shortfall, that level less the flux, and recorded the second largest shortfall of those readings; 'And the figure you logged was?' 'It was -1.1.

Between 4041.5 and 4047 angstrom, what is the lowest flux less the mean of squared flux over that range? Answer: -81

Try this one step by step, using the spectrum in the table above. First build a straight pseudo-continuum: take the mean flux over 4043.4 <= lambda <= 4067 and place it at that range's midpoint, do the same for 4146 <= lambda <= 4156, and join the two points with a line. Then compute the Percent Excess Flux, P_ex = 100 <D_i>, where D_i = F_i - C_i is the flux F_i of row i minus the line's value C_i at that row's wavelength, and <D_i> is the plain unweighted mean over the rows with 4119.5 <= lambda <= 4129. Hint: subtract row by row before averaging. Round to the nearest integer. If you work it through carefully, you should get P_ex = 143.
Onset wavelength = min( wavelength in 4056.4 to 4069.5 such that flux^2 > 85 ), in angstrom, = 4057.81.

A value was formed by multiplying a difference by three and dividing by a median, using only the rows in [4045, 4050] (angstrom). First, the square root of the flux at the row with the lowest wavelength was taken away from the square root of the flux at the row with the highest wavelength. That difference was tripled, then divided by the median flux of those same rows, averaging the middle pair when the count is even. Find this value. -0.029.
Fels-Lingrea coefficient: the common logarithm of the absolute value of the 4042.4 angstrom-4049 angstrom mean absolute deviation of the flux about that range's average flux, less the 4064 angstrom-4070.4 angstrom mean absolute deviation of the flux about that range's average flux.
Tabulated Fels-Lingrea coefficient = -1.4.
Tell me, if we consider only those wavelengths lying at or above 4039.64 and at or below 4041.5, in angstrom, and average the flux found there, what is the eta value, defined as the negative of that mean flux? -9.7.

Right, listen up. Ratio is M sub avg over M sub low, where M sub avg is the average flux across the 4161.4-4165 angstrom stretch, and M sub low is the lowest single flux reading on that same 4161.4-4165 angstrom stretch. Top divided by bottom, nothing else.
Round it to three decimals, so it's 1.017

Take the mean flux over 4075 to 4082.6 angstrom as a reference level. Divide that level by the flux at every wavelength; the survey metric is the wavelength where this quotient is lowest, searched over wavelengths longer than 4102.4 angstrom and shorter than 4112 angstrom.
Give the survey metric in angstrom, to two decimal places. 4106.69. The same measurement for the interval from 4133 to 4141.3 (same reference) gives 4138.01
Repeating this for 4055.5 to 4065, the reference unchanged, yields 4060.61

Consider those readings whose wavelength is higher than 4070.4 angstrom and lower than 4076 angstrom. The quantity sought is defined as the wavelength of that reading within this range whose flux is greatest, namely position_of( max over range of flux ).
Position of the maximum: 4072.79 angstrom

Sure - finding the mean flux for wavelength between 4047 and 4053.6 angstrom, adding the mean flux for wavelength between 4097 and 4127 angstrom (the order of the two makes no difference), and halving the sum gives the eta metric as 10.6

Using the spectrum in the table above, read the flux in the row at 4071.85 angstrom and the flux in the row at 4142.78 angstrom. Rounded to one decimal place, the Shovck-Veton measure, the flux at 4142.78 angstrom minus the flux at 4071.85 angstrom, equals 1.4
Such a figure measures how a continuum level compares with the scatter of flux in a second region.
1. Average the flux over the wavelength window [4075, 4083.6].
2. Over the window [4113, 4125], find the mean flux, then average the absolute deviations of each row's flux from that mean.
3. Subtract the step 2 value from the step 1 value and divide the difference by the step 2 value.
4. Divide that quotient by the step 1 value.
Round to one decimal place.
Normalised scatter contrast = 1.0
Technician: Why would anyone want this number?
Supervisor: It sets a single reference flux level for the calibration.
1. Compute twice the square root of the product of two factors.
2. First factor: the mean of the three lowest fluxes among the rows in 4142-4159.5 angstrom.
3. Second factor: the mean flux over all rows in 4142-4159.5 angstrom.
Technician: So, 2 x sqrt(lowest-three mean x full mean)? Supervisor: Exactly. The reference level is 16.8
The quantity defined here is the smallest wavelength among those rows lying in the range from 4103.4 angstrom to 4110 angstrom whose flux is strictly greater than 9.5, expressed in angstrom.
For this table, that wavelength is 4103.85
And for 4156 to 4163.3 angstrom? 4159.03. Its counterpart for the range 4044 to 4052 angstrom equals 4044.75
